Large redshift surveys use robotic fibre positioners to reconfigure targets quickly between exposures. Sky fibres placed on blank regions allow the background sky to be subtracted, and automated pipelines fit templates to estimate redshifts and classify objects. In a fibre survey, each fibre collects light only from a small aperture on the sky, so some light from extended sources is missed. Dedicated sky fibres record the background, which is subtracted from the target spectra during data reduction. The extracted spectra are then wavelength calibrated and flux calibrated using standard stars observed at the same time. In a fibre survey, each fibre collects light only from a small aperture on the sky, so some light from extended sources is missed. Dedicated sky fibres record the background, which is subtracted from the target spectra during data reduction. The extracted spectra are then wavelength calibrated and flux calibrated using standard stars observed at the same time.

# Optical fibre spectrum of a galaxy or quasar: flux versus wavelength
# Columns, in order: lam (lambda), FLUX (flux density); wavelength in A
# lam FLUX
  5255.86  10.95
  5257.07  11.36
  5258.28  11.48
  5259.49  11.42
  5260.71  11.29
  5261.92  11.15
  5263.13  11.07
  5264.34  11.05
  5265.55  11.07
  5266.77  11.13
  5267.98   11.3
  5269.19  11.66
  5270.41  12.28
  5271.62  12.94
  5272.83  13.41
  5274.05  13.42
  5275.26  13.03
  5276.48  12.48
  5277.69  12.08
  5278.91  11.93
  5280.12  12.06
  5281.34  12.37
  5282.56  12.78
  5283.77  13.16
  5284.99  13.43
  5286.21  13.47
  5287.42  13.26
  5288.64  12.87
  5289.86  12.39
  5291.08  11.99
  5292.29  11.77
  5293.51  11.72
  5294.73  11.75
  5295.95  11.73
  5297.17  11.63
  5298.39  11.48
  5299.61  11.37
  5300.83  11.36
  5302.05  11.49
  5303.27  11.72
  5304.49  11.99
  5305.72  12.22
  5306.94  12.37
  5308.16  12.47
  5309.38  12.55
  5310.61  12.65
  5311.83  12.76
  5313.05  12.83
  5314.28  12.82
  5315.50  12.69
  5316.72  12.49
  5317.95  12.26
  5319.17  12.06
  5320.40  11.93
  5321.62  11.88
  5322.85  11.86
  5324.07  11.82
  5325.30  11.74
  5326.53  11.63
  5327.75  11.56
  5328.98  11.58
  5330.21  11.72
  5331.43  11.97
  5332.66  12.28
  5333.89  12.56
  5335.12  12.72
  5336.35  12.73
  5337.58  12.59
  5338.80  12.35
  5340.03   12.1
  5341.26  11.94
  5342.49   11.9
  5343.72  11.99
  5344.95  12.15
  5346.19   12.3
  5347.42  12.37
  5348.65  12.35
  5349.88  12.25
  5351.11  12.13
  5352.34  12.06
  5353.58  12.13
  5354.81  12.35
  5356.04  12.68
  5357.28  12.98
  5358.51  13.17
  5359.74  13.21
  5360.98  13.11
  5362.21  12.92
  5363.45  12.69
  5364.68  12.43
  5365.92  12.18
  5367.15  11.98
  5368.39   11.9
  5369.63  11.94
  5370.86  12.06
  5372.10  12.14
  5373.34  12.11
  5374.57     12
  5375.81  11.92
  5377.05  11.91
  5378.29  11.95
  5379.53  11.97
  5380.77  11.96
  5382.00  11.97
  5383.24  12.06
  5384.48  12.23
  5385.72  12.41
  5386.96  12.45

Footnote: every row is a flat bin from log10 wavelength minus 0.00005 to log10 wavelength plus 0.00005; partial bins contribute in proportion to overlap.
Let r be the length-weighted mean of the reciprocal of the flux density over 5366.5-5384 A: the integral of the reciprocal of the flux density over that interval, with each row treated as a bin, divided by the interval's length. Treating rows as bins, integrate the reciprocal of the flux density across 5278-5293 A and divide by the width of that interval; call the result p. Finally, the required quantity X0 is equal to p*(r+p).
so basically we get 0.0130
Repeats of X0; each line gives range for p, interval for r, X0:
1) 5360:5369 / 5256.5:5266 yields 0.0136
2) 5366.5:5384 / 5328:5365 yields 0.0137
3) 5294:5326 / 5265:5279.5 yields 0.0137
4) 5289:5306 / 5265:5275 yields 0.0142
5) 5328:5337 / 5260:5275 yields 0.0137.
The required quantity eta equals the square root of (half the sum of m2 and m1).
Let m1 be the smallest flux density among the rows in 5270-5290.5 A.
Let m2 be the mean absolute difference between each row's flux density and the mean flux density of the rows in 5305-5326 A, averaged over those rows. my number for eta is 2.48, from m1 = 11.93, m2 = 0.33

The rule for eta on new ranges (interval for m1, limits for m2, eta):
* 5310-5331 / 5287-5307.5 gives 2.45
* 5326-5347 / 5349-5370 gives 2.45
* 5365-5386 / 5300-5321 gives 2.48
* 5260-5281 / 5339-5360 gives 2.38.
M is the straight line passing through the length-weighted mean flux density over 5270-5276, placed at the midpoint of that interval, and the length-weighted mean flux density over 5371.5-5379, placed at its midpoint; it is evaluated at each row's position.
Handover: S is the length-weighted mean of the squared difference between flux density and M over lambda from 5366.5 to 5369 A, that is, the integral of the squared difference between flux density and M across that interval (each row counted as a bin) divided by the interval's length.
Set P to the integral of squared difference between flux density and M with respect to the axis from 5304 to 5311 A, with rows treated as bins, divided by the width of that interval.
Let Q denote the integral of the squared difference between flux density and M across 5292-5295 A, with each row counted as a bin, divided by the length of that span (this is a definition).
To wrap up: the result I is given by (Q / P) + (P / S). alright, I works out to 16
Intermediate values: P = 0.15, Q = 1.2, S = 0.019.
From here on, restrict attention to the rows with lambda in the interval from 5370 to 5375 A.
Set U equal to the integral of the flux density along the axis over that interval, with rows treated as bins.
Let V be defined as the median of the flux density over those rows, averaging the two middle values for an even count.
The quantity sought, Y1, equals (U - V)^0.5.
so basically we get 6.96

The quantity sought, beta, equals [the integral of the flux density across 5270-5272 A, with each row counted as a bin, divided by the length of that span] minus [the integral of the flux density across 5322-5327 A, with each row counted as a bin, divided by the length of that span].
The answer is 0.87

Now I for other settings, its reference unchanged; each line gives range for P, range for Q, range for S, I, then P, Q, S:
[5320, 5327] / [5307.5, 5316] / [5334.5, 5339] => 7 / 0.51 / 0.0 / 0.071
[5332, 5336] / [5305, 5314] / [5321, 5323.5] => 1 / 0.05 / 0.1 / 0.443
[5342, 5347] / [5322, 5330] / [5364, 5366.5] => 10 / 0.07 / 0.6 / 0.064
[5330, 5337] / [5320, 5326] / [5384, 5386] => 4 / 0.15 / 0.5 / 0.178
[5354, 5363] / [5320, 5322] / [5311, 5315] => 22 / 0.63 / 0.4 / 0.030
